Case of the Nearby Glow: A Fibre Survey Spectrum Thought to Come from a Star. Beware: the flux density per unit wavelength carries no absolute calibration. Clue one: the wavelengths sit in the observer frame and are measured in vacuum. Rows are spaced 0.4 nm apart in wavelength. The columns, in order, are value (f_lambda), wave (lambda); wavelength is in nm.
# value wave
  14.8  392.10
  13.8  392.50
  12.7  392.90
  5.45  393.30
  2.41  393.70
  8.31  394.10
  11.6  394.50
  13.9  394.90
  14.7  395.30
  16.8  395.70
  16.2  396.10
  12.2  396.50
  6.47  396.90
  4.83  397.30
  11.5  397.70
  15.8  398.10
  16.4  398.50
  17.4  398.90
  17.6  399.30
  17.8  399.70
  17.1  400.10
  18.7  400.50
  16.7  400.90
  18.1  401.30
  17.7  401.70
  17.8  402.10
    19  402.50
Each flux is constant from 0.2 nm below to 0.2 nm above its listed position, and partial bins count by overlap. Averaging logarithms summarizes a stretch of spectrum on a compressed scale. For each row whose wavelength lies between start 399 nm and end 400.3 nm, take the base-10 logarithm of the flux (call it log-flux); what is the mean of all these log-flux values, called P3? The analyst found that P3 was 1.24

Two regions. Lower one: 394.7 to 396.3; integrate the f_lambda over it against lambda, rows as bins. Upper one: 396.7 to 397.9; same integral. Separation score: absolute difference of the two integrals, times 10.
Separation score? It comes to 155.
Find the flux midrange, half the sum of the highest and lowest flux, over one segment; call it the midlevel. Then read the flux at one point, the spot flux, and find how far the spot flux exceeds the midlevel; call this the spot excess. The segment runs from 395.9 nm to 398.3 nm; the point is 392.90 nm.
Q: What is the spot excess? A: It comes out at 2.2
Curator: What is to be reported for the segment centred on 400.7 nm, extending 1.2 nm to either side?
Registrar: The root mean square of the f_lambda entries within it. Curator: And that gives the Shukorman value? 17.7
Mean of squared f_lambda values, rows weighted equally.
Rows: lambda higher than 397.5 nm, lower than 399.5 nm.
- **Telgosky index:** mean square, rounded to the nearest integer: 253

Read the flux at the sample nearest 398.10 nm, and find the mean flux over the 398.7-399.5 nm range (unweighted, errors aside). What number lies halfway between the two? 17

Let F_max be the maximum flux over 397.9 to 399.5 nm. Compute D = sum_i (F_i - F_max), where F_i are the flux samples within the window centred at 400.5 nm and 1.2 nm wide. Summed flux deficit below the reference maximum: 0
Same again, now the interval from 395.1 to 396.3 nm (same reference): -5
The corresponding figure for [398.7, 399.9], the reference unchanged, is 0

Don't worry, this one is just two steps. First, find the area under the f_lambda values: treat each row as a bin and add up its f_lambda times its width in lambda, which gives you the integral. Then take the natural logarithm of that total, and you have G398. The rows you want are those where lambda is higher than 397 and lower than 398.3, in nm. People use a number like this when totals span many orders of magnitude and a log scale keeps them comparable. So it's 2.6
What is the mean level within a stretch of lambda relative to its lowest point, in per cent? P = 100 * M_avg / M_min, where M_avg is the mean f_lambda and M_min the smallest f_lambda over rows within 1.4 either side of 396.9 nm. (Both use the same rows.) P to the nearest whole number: 248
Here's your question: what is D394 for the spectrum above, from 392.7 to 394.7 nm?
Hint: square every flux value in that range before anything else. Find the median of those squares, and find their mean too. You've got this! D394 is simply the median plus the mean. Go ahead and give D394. 149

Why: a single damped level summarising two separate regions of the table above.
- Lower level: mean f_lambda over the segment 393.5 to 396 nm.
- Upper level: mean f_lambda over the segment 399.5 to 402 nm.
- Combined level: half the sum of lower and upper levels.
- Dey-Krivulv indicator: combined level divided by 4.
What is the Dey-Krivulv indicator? 3.6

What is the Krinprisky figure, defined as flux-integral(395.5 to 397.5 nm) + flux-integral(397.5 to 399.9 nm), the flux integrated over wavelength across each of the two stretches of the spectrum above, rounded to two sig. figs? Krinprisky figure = 61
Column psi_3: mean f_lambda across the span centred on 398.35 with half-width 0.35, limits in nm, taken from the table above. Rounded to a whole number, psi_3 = 16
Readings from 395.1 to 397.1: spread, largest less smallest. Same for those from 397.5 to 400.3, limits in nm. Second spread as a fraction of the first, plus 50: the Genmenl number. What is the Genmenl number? 50.6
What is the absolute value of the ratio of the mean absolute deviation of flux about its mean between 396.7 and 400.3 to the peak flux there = 0.24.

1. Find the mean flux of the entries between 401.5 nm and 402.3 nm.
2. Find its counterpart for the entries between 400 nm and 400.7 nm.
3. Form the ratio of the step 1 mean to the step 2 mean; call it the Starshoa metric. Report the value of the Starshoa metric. 1.0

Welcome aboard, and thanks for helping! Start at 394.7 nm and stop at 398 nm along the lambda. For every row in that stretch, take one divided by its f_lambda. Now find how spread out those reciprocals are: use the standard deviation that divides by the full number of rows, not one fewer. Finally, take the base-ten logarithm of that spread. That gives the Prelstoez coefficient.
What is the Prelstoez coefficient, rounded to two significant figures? -1.3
